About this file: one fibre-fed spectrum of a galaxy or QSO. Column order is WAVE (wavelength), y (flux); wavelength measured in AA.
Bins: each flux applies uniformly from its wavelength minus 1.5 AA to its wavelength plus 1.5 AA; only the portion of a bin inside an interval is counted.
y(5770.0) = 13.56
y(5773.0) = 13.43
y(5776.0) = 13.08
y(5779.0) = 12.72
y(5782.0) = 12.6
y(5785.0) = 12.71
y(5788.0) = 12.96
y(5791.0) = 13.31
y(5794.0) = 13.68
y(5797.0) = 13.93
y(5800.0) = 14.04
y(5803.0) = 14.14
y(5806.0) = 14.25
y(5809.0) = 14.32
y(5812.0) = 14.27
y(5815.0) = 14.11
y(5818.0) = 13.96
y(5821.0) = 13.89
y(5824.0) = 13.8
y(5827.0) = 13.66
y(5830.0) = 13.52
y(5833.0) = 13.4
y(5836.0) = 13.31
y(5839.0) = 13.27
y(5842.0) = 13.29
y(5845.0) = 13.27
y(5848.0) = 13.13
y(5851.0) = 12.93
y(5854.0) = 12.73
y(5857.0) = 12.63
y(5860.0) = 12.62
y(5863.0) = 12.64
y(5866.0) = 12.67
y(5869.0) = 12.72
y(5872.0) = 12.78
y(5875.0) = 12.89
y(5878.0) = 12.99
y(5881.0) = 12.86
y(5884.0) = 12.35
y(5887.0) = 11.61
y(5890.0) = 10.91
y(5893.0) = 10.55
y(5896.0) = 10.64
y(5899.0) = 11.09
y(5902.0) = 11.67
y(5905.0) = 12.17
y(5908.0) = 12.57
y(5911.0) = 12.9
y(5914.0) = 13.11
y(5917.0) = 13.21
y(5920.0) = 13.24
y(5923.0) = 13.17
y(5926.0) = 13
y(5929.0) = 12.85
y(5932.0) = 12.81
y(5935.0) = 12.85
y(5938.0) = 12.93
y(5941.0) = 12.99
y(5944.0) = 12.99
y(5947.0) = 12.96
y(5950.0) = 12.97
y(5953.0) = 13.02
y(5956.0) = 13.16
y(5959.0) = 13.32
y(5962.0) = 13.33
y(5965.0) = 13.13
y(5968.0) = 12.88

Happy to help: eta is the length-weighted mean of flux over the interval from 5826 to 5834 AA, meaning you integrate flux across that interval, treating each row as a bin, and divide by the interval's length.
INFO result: 13.5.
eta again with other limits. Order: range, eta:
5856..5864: 12.6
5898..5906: 11.6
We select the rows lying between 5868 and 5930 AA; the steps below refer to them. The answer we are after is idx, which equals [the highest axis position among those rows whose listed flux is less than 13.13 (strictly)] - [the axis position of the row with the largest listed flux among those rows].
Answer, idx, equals 9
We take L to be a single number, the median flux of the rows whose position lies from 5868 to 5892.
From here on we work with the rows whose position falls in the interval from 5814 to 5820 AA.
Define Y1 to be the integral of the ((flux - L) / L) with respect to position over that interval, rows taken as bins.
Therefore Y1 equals 0.6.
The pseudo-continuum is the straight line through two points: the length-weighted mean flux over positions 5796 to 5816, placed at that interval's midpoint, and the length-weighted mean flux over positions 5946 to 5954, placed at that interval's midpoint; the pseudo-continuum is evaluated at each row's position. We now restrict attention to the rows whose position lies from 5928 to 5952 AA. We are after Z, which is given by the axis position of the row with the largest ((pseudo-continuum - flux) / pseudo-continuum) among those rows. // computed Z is 5932.0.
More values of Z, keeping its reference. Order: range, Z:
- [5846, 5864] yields 5857.0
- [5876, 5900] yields 5893.0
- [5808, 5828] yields 5827.0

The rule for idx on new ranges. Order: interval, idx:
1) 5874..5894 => 15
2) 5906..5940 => 18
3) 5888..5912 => 0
